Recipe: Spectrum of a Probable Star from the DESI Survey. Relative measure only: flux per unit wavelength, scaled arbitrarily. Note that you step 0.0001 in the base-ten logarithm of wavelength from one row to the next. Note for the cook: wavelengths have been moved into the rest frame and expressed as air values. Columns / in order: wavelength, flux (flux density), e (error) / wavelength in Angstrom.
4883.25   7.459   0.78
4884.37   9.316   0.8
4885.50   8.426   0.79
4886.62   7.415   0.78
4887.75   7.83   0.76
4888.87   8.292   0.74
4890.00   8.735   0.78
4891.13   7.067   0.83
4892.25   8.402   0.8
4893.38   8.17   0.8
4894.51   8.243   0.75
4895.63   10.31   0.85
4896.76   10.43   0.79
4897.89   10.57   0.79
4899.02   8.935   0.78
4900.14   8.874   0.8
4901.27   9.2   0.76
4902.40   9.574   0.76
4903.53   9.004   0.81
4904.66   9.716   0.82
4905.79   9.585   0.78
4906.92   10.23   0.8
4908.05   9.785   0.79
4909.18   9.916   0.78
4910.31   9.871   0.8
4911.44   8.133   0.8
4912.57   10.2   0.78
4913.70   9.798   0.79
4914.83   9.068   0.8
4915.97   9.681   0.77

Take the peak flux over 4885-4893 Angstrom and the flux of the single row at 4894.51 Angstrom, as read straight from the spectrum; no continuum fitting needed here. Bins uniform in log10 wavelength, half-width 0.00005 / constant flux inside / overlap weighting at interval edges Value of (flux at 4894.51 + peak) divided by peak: 1.94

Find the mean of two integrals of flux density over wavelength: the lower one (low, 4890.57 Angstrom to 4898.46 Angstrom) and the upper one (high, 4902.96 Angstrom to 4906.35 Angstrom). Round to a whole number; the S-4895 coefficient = 52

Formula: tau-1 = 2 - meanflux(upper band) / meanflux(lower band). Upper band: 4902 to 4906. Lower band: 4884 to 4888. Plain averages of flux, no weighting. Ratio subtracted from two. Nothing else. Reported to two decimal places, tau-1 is 0.85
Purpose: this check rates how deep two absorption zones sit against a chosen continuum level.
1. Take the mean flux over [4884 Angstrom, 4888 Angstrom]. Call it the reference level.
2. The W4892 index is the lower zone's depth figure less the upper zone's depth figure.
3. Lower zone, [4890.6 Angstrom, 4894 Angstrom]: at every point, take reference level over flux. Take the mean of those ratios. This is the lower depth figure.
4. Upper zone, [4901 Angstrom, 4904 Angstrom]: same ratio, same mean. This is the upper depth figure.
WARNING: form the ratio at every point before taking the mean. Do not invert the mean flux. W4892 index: 0.161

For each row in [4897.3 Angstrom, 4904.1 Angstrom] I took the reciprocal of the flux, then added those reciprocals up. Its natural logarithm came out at -0.44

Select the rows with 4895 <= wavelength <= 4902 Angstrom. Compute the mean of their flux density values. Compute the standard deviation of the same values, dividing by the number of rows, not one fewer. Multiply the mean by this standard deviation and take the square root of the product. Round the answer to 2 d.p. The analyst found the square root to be 2.66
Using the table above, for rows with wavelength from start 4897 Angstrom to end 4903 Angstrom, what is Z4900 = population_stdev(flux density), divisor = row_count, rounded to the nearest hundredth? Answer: 0.62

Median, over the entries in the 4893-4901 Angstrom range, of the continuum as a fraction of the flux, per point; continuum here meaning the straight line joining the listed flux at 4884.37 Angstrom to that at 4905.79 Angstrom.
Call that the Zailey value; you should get 1.06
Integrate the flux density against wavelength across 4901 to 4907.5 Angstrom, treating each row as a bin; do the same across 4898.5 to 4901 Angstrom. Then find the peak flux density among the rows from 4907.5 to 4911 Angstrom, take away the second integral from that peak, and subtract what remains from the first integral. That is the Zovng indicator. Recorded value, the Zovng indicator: 75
